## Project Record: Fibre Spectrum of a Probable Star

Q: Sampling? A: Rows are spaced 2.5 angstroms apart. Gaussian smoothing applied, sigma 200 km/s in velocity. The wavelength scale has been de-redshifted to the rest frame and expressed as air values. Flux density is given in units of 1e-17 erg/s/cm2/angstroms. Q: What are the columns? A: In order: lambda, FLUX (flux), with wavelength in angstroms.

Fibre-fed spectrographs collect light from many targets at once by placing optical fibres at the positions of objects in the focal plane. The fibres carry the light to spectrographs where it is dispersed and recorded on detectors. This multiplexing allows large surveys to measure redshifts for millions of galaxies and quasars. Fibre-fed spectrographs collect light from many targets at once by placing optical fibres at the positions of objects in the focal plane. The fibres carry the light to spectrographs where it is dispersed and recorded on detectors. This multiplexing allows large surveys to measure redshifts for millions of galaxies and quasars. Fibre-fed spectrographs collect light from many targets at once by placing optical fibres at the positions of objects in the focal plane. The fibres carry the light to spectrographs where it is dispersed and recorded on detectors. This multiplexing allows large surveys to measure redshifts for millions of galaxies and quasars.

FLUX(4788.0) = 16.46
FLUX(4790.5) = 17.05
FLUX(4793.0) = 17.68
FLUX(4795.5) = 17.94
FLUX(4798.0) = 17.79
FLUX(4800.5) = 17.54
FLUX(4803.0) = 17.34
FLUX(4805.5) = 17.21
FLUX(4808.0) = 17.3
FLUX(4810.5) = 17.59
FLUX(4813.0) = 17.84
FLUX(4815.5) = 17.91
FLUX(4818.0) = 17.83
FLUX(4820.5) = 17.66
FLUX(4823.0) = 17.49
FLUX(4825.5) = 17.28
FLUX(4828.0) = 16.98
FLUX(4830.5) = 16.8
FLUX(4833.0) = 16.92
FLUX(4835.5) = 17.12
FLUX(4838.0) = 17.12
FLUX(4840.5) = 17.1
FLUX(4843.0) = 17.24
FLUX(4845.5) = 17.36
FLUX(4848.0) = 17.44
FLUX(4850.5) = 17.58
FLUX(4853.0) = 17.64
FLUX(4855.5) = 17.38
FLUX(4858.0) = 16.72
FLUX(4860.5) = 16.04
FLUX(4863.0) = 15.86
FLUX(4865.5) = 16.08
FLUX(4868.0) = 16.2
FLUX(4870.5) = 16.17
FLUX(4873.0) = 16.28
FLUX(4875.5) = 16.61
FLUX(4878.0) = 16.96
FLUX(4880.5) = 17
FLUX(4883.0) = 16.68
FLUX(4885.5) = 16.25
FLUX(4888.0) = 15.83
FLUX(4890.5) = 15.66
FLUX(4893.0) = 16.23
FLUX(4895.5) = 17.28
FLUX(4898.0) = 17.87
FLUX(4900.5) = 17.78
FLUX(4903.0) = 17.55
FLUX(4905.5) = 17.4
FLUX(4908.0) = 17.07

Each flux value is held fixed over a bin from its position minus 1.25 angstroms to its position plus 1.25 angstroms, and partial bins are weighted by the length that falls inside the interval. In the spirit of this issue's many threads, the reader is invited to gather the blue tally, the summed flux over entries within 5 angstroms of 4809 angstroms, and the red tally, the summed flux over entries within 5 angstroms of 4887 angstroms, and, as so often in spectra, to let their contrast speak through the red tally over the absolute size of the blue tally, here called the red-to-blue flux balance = 0.92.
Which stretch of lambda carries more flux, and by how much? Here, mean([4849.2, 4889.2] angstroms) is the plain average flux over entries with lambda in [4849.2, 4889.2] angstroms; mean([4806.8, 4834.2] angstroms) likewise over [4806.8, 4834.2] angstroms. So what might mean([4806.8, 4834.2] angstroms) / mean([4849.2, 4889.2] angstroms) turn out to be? 1.05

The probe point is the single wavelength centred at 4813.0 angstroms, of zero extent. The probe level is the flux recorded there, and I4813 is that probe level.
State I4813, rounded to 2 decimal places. 17.84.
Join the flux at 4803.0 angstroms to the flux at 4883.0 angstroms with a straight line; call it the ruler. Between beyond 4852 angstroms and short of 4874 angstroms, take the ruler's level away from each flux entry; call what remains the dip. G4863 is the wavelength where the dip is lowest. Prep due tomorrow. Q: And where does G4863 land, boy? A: 4863.0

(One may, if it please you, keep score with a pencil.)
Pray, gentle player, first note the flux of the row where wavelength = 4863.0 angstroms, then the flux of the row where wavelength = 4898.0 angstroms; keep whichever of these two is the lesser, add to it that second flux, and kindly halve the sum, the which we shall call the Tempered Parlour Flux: 16.9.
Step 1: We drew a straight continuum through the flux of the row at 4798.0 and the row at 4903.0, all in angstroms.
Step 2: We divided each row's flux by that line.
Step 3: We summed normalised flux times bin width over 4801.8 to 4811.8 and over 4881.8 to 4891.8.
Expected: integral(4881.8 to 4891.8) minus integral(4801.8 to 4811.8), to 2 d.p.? -0.61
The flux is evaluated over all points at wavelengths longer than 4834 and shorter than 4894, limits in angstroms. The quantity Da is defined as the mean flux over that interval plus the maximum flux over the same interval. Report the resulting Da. 34.3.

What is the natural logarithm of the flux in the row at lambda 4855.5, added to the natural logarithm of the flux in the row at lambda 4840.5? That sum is 5.69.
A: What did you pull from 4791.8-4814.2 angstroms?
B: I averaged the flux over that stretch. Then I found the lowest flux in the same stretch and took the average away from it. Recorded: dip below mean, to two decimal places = -0.37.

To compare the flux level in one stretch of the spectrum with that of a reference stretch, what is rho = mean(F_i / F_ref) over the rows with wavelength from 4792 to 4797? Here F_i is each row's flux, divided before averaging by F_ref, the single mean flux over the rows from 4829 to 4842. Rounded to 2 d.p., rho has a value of 1.05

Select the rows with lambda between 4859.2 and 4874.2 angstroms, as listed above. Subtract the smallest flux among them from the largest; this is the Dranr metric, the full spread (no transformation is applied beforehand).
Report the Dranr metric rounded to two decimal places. 0.42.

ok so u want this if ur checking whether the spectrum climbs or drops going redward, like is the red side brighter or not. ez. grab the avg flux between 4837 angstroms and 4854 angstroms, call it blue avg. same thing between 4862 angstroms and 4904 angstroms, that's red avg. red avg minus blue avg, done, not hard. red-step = -0.75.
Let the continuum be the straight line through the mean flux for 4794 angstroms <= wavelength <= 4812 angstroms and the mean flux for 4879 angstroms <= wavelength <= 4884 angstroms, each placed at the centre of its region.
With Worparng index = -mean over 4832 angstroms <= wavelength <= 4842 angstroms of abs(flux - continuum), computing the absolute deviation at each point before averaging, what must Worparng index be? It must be -0.17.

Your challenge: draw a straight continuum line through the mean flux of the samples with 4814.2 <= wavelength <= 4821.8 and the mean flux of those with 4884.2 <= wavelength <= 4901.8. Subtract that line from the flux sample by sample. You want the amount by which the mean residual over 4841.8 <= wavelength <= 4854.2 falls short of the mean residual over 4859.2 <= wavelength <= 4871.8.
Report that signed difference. -1.1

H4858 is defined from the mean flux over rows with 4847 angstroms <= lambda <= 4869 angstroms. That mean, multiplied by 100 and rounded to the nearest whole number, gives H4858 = 1677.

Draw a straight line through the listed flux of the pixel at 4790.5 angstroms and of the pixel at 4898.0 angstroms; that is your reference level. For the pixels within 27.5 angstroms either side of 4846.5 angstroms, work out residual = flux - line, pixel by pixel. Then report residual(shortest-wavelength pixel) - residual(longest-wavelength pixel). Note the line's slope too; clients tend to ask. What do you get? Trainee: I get 1.8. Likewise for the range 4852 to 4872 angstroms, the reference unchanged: 1.6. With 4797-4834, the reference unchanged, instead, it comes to 1.1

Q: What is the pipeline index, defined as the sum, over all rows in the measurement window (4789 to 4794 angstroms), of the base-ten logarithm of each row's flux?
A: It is 2.48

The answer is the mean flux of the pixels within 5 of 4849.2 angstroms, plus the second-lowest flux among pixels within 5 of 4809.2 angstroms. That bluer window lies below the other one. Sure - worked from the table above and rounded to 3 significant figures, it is 34.8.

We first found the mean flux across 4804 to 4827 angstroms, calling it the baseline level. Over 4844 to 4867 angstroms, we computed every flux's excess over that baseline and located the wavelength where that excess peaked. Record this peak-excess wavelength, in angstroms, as 4853.0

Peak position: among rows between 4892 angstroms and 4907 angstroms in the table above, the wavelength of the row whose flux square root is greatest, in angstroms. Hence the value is 4898.0 angstroms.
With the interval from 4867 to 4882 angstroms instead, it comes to 4880.5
